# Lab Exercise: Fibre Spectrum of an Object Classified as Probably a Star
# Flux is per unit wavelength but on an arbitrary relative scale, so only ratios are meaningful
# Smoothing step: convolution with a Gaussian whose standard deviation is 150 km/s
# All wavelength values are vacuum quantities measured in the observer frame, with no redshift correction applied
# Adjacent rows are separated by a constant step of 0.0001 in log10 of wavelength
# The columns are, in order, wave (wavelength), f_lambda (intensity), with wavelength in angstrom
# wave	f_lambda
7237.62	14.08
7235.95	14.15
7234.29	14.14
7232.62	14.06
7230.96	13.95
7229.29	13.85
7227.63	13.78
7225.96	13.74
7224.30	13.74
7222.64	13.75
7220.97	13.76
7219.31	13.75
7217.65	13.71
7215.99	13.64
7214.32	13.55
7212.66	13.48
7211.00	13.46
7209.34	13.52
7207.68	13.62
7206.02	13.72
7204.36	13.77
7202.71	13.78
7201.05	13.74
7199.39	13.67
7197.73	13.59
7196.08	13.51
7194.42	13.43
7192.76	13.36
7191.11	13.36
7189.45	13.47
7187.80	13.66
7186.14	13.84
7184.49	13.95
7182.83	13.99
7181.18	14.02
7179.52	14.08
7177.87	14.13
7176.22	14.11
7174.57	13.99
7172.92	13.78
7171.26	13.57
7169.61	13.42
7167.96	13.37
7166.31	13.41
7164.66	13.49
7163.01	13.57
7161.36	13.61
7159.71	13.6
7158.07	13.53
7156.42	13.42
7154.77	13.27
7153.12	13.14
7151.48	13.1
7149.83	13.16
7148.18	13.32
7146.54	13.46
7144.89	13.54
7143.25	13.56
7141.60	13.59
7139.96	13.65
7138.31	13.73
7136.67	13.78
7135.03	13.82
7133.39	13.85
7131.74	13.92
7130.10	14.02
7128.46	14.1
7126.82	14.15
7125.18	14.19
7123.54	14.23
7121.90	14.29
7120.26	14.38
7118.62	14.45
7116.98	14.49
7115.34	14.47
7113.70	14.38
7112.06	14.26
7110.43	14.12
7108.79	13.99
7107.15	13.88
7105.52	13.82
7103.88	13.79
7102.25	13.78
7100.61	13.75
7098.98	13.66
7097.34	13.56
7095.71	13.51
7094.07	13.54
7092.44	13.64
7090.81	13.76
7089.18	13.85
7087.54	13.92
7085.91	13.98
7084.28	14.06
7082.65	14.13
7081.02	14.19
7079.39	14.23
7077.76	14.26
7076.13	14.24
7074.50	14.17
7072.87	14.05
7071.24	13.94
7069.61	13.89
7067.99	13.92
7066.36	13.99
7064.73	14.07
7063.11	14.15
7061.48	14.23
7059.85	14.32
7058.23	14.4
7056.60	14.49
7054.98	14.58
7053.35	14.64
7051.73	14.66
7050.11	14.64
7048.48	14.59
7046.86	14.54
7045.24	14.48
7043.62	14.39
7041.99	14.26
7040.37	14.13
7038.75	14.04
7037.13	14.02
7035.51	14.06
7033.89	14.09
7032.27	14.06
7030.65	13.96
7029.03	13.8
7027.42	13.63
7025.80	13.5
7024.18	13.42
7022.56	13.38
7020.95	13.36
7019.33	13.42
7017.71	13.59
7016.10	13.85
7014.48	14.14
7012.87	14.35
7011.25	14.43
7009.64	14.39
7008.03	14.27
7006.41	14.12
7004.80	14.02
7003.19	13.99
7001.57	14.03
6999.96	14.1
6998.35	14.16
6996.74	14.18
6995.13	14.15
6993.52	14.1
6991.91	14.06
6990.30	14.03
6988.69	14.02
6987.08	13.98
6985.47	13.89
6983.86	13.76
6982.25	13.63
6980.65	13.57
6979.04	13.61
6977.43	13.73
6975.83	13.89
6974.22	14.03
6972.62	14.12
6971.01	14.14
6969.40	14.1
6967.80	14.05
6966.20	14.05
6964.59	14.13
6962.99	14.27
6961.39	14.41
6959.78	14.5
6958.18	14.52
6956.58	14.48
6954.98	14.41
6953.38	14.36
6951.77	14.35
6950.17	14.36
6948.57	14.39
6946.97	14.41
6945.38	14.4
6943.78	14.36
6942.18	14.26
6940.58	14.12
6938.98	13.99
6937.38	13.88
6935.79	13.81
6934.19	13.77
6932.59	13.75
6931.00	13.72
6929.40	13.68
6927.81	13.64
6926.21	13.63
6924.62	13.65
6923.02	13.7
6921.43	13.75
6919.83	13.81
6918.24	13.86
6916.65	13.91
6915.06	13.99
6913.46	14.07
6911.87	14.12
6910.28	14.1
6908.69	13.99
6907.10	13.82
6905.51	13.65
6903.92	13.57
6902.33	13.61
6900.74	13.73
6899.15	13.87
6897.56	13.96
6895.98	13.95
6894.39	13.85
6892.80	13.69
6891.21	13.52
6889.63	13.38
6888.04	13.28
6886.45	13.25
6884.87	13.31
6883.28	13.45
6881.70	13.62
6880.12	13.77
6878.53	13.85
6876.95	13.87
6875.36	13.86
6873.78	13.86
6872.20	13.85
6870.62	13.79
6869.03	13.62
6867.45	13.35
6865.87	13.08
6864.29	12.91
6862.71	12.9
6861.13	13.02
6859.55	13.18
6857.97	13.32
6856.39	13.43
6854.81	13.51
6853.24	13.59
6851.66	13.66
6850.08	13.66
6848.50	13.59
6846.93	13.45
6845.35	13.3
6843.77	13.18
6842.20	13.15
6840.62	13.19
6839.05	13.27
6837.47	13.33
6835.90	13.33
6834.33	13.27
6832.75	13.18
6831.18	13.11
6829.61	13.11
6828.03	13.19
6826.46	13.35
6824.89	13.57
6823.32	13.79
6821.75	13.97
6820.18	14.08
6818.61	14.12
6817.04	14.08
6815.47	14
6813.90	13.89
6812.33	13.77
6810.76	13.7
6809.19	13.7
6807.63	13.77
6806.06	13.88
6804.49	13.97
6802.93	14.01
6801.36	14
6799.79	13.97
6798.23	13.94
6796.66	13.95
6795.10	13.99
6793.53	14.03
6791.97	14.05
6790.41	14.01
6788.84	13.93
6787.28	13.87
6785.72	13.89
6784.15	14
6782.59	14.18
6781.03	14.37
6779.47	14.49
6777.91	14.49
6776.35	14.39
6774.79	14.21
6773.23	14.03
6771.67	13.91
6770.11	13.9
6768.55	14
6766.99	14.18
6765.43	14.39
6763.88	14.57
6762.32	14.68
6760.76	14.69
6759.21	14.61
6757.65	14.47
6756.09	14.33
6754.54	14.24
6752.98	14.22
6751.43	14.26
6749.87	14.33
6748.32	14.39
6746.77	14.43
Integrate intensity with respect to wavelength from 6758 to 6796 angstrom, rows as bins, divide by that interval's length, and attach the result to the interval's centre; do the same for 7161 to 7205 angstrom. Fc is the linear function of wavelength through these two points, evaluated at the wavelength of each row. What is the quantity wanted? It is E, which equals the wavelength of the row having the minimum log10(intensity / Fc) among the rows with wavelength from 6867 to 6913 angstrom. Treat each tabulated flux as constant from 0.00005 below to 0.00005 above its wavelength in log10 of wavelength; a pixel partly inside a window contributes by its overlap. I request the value 6886.45 angstrom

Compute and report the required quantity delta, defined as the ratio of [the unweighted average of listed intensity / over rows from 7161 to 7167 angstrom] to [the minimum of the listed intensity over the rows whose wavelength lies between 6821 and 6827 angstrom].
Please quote 1.01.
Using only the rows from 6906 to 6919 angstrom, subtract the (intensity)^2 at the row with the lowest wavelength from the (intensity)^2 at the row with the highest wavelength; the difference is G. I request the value 1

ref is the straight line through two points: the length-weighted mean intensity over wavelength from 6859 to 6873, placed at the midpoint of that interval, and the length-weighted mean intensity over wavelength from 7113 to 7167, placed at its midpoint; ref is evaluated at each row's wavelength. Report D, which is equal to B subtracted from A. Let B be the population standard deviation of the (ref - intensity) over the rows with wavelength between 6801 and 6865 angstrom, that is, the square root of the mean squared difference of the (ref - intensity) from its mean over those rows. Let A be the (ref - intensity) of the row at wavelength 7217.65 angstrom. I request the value -0.2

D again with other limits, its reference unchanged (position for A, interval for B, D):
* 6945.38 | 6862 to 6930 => -1.2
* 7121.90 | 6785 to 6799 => -0.6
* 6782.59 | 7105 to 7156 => -1.5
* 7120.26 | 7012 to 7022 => -1.0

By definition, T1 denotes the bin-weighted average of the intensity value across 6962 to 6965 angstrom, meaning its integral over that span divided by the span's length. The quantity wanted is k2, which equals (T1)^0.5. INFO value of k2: 3.78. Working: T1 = 14.3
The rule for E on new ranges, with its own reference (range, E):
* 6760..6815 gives 6809.19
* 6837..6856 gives 6842.20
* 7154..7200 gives 7154.77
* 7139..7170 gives 7151.48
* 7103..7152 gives 7151.48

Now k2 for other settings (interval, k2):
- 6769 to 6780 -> 3.77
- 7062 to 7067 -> 3.75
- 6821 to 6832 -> 3.67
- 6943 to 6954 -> 3.79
